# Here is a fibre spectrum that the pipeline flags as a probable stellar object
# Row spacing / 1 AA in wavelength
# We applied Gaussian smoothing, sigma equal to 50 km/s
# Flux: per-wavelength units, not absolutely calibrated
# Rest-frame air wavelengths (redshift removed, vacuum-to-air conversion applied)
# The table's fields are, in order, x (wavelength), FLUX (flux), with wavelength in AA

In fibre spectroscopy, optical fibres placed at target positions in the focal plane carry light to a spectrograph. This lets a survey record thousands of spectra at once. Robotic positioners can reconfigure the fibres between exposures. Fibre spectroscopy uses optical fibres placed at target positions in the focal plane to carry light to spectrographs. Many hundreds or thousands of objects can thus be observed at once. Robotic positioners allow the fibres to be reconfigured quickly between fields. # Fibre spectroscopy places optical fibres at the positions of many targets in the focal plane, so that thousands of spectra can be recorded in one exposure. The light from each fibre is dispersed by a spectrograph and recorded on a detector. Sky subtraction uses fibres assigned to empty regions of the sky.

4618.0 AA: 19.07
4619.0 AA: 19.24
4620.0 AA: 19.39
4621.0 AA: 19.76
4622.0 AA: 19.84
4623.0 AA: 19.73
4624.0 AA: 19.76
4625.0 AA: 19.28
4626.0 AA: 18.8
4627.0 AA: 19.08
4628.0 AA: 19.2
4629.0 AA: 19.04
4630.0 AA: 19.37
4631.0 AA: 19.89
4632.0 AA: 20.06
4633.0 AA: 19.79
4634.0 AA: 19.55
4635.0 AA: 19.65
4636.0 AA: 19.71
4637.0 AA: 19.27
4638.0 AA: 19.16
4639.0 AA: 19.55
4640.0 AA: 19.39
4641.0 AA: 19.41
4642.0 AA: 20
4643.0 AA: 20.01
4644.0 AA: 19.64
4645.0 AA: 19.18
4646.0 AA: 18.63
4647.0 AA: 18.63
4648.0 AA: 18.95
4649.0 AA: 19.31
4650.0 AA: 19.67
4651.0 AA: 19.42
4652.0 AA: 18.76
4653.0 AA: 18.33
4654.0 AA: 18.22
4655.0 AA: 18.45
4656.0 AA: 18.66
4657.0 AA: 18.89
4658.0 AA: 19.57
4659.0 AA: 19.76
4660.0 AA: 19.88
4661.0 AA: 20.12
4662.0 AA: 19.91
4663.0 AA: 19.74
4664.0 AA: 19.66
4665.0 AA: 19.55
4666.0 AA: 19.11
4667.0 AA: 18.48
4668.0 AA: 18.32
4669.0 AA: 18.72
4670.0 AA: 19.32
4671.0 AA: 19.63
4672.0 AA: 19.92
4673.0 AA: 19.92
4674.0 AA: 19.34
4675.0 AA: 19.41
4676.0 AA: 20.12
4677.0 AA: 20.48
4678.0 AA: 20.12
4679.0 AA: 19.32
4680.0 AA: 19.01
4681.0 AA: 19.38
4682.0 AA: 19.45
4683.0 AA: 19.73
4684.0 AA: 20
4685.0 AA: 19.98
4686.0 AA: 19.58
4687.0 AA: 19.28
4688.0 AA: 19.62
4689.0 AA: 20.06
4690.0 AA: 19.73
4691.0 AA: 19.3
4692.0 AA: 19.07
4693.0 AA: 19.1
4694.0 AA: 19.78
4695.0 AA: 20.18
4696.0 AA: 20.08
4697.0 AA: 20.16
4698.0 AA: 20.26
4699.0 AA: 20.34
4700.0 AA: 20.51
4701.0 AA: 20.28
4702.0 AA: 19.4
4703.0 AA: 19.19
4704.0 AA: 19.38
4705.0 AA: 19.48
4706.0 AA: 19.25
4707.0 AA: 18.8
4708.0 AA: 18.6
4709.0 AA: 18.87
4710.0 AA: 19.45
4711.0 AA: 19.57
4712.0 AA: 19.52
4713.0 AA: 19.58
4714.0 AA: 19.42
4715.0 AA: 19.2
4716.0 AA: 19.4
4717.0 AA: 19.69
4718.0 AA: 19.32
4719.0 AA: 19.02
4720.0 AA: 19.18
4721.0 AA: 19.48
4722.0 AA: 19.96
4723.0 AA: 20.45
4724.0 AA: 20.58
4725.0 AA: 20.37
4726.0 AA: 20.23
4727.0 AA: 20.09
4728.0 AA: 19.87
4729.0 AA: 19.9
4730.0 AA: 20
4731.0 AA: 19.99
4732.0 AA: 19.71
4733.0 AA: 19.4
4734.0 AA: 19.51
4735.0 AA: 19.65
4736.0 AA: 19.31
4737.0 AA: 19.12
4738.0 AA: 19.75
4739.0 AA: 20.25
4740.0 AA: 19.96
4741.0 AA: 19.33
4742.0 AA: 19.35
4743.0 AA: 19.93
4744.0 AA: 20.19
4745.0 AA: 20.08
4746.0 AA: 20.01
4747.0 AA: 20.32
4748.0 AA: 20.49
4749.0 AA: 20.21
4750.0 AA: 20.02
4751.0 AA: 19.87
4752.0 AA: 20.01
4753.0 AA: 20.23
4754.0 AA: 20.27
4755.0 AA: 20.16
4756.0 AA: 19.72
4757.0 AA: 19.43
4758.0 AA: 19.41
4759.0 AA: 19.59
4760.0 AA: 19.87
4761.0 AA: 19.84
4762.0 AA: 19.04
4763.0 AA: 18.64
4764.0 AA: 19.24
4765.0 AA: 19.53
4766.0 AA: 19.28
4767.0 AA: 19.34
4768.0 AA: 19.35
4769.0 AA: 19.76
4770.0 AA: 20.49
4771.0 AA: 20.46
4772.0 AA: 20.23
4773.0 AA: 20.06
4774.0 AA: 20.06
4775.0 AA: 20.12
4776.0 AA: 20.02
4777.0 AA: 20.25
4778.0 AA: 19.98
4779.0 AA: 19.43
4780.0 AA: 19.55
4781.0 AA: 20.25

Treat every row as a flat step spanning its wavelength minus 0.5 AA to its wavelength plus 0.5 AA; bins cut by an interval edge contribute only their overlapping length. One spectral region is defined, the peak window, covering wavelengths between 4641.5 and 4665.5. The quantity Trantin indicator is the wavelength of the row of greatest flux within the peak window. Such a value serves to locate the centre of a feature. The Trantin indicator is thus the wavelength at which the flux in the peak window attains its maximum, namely 4661.0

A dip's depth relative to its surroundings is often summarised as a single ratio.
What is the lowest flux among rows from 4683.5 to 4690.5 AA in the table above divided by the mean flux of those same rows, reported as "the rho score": 0.976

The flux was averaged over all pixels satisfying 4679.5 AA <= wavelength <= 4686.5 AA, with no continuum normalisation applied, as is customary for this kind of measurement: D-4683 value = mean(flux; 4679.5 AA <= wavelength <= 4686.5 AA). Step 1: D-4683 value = 19.6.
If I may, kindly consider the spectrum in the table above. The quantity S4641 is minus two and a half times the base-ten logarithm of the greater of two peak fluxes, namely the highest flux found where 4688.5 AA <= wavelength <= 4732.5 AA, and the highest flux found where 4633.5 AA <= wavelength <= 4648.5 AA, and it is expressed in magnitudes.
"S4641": -3.28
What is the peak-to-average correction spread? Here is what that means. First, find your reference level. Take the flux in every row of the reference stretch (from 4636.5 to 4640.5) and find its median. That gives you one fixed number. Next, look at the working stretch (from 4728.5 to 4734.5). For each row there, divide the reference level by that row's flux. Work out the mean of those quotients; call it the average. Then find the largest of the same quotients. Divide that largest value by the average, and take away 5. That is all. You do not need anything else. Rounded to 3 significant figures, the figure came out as -3.98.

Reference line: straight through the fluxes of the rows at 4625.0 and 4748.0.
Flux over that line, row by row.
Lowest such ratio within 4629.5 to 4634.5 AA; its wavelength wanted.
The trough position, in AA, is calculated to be 4630.0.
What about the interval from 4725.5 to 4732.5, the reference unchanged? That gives 4732.0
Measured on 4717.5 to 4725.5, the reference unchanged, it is 4719.0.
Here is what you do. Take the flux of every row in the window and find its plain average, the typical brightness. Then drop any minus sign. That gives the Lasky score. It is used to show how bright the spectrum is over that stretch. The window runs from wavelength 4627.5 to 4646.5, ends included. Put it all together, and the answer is 19.5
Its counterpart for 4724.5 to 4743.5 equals 19.8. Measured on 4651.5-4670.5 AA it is 19.1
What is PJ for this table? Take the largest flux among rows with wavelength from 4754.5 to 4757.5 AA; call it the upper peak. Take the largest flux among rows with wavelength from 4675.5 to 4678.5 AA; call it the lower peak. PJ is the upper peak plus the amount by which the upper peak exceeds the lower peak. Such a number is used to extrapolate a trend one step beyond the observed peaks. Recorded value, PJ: 19.8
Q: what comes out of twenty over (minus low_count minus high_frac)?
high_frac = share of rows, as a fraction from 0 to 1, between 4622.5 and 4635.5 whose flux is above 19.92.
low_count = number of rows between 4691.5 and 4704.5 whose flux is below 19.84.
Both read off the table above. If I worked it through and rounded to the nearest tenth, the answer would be -3.3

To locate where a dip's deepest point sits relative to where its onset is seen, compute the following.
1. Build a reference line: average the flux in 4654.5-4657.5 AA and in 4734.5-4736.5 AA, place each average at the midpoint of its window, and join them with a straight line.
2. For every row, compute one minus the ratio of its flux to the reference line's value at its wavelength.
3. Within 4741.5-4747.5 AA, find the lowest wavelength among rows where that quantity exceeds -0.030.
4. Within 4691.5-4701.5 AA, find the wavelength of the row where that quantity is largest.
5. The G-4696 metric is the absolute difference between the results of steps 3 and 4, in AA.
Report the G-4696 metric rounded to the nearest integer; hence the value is 50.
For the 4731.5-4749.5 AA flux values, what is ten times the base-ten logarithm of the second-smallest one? 12.9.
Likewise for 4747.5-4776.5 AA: 12.8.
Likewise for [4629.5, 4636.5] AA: 12.9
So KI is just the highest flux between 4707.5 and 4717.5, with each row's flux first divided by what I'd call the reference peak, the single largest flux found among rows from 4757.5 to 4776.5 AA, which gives 0.96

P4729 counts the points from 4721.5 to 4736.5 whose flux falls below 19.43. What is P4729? 2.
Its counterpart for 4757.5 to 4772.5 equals 7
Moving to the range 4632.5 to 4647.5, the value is 7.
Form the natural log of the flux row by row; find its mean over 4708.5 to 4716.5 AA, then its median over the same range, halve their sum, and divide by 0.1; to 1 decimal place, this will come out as 29.7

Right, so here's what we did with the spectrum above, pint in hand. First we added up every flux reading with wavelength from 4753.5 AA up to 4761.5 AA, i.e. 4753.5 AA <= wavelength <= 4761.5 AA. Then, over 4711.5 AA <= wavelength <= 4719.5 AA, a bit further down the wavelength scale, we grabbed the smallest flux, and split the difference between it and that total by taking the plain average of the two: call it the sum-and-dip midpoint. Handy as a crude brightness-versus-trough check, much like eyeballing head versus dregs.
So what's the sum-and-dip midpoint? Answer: 88.7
